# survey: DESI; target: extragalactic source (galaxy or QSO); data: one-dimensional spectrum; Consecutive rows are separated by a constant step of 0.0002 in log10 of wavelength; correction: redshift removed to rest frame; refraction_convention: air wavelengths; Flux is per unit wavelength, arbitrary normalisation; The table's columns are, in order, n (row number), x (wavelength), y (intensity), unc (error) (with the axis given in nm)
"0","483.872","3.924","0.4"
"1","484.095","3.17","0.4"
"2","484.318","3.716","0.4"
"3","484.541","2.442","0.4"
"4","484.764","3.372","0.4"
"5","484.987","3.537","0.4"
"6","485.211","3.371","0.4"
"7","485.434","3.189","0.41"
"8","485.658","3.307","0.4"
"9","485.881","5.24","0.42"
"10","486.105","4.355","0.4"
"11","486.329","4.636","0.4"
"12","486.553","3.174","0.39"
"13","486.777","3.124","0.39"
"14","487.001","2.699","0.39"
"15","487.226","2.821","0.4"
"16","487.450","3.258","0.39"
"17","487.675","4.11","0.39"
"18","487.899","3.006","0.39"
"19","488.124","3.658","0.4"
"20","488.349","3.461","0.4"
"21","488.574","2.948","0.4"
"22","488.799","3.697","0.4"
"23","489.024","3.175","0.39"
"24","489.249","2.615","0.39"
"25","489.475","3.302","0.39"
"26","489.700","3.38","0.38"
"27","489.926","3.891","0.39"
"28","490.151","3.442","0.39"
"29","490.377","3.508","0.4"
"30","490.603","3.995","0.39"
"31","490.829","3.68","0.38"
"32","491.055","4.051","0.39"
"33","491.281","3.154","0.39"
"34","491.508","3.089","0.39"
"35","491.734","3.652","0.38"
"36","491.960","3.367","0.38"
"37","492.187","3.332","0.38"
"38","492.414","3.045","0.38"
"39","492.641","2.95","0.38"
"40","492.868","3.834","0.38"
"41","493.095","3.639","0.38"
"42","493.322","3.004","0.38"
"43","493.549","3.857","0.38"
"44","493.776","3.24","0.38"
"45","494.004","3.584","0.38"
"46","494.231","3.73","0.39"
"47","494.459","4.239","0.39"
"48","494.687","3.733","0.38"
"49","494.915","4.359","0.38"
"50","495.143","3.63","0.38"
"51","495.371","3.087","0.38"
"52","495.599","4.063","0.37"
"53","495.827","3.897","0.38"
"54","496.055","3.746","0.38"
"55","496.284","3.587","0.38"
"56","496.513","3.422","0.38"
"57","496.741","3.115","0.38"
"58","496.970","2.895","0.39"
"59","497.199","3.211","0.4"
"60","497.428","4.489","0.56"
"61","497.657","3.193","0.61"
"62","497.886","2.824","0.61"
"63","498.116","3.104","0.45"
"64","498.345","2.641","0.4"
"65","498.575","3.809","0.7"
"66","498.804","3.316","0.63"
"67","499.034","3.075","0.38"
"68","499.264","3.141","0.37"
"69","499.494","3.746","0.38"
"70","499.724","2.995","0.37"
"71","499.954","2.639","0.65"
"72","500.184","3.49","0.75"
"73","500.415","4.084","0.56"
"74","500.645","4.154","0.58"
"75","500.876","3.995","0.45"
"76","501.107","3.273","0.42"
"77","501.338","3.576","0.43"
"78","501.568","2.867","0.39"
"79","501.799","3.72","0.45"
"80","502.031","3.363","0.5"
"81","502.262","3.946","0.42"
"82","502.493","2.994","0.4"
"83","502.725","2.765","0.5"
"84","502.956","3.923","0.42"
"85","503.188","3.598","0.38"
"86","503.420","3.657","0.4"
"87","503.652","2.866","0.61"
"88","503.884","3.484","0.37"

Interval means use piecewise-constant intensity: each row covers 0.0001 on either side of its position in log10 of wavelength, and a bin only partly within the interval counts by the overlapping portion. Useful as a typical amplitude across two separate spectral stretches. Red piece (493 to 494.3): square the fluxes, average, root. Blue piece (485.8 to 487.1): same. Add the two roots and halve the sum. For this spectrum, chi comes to 3.75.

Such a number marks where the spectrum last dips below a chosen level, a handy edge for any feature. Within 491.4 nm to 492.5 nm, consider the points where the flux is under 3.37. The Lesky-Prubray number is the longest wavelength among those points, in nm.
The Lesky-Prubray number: 492.414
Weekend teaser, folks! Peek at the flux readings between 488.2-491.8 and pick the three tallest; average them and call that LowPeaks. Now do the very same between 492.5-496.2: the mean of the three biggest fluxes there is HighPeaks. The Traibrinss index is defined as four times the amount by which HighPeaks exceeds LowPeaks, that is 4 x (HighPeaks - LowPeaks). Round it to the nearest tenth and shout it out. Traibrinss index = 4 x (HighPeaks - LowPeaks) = 1.0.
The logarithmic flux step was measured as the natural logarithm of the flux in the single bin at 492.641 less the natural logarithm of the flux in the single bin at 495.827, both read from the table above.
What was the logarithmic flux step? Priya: -0.28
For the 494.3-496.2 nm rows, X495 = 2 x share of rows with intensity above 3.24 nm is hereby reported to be 1.75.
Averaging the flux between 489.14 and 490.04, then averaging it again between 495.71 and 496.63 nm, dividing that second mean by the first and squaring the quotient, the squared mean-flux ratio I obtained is 1.2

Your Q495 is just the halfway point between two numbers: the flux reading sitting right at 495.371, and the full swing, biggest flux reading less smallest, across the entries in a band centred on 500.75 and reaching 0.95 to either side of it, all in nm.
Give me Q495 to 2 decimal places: 2.30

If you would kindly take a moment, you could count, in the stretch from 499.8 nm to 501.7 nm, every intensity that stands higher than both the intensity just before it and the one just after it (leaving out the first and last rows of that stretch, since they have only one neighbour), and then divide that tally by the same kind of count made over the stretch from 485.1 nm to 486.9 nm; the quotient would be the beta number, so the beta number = 1.00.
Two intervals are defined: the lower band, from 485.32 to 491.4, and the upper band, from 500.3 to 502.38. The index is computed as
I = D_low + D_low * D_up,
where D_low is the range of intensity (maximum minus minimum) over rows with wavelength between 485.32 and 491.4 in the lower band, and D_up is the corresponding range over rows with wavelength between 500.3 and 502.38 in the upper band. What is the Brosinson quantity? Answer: 6.0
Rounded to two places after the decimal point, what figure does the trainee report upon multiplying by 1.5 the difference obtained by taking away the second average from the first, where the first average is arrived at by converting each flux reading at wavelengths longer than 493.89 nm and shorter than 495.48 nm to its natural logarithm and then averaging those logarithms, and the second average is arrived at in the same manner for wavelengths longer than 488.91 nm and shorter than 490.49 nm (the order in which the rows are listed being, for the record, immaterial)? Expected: 0.19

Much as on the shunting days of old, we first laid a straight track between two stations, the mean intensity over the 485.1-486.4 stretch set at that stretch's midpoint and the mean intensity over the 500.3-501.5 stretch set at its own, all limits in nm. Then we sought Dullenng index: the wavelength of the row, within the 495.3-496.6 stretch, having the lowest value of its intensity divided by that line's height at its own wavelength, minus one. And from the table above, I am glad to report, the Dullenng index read 495.371 nm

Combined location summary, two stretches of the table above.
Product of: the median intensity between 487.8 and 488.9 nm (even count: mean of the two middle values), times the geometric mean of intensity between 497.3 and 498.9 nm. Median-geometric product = 11.4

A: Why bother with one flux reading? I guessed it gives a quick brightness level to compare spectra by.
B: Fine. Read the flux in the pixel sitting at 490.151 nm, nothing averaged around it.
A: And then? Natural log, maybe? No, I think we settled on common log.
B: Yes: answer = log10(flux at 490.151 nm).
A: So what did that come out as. 0.54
